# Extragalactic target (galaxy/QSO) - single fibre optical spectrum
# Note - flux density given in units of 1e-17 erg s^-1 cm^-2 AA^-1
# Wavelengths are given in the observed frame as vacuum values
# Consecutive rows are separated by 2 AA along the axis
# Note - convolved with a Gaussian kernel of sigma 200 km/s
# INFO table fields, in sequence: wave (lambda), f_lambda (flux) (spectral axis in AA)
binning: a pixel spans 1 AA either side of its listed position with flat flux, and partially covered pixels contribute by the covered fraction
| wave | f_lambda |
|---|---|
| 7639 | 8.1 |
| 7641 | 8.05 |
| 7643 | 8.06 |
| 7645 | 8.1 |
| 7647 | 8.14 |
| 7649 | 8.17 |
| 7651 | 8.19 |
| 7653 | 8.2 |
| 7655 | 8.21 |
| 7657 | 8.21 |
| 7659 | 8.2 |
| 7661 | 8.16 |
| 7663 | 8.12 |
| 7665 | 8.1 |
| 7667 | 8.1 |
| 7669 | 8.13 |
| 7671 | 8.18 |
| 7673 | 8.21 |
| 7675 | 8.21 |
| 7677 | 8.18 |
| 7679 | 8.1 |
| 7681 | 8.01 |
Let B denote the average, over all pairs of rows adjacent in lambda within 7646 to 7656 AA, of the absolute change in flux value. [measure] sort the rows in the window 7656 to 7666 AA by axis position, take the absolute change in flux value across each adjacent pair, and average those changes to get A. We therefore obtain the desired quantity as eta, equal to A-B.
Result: 0.010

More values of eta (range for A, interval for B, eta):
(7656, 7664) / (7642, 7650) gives -0.007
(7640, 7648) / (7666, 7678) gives 0.002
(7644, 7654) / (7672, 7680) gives -0.012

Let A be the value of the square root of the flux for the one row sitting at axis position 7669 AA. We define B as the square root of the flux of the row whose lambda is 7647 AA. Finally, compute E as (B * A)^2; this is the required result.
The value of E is 66.2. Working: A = 2.85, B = 2.85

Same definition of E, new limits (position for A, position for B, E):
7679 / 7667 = 65.6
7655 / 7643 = 66.2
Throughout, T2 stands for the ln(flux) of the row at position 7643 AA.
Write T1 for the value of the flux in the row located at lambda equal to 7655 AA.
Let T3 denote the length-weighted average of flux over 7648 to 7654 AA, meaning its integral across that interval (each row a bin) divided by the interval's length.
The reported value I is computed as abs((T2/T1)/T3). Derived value 0.0310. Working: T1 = 8.21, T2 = 2.09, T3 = 8.19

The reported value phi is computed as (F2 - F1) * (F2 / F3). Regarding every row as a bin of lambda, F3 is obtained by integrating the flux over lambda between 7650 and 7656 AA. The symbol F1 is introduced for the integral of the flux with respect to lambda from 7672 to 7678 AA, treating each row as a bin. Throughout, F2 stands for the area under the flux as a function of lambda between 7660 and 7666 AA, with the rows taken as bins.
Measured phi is -0.4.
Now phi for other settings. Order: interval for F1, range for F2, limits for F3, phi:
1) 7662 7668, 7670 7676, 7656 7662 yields 0.6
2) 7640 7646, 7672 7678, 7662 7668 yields 0.8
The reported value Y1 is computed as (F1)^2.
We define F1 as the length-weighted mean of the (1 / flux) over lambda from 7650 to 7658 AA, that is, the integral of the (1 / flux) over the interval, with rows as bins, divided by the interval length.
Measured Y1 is 0.0149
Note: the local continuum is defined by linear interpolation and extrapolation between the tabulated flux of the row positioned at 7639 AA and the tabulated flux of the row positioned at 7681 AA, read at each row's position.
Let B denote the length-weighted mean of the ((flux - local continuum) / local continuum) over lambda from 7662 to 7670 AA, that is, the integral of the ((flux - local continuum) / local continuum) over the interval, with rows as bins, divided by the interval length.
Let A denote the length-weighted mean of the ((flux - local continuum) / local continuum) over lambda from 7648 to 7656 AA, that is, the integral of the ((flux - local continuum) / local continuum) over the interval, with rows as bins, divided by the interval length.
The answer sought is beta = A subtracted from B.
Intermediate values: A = 0.015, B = 0.0087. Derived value -0.006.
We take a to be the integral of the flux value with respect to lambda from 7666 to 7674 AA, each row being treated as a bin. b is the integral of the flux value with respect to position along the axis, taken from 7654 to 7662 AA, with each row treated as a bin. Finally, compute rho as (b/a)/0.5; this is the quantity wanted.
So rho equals 2.01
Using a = 65.2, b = 65.56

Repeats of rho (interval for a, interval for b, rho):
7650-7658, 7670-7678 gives 2.00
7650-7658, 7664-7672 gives 1.98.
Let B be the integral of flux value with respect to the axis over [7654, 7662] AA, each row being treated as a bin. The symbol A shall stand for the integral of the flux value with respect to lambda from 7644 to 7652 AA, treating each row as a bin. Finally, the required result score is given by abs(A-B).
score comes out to 0.36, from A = 65.2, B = 65.6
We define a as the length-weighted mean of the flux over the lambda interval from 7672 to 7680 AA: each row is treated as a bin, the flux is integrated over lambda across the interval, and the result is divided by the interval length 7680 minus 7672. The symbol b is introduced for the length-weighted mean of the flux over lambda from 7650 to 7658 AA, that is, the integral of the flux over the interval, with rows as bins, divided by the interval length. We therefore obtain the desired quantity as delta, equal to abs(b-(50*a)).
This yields 401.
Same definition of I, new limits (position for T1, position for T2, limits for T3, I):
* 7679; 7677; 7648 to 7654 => 0.0317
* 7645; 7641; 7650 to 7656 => 0.0314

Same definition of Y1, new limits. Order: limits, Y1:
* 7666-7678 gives 0.0150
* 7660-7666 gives 0.0151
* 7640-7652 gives 0.0152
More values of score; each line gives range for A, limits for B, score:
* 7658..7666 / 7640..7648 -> 0.46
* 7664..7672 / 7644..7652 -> 0.18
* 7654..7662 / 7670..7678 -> 0.00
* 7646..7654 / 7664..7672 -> 0.38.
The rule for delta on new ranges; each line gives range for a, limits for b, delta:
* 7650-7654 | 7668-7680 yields 402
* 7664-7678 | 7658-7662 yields 400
